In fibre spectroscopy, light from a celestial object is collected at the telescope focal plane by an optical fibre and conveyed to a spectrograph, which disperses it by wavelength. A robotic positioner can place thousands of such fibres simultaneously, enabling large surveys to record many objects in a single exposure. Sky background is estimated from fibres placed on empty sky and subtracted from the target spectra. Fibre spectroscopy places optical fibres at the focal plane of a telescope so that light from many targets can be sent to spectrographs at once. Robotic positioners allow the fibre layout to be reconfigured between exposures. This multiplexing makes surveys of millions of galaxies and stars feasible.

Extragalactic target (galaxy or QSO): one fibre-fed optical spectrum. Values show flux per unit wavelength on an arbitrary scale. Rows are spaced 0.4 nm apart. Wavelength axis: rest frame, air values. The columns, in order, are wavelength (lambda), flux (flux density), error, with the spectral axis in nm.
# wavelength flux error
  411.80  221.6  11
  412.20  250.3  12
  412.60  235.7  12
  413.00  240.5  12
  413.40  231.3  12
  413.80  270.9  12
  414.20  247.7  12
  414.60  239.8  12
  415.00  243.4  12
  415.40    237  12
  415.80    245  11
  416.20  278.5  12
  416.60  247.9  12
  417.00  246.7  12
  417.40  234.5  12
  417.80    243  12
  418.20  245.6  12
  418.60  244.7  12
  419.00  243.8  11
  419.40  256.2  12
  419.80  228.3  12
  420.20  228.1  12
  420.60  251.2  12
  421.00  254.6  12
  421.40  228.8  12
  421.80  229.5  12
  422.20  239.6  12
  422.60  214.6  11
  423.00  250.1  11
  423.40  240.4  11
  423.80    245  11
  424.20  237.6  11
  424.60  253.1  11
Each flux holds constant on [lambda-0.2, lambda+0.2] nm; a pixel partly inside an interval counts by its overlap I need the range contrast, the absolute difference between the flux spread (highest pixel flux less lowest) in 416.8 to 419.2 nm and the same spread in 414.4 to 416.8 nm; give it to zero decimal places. 29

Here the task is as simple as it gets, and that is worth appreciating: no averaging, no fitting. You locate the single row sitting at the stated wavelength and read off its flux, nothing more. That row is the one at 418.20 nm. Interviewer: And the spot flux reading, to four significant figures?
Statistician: 245.6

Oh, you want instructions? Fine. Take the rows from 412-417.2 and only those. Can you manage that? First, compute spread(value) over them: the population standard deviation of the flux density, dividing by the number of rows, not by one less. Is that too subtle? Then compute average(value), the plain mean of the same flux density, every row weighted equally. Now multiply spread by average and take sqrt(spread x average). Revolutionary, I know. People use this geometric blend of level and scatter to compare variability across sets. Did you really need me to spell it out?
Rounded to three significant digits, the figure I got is 56.5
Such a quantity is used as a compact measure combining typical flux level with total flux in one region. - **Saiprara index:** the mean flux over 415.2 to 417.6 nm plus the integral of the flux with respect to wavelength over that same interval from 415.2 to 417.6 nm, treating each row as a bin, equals 844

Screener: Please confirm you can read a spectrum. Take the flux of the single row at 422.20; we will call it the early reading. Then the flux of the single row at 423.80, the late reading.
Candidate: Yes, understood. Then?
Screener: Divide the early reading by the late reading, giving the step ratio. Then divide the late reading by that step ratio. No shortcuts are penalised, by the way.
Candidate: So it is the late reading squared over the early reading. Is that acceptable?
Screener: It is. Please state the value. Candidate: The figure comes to 251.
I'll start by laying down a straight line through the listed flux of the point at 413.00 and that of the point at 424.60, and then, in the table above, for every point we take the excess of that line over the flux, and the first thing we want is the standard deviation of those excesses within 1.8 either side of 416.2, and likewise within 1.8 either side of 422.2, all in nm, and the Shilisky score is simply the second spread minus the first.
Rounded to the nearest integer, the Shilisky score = 0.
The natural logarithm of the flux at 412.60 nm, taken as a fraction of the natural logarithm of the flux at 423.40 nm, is 1.00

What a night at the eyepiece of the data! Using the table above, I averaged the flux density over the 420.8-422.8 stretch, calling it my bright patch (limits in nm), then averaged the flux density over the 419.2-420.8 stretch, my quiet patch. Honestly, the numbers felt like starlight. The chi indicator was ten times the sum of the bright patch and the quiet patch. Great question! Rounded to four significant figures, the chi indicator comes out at 4744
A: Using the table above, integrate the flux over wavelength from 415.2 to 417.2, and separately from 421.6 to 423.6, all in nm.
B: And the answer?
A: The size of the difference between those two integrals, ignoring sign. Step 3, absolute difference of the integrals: 32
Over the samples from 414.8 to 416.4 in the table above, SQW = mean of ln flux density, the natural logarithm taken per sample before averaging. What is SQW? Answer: 5.52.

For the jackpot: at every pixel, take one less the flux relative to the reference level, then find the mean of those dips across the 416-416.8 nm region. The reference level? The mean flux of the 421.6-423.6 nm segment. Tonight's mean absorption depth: -0.121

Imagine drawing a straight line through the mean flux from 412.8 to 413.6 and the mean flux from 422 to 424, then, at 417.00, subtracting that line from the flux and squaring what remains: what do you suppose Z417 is 100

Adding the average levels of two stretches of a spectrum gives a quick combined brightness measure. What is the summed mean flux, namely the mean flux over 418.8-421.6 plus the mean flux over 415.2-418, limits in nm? 489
